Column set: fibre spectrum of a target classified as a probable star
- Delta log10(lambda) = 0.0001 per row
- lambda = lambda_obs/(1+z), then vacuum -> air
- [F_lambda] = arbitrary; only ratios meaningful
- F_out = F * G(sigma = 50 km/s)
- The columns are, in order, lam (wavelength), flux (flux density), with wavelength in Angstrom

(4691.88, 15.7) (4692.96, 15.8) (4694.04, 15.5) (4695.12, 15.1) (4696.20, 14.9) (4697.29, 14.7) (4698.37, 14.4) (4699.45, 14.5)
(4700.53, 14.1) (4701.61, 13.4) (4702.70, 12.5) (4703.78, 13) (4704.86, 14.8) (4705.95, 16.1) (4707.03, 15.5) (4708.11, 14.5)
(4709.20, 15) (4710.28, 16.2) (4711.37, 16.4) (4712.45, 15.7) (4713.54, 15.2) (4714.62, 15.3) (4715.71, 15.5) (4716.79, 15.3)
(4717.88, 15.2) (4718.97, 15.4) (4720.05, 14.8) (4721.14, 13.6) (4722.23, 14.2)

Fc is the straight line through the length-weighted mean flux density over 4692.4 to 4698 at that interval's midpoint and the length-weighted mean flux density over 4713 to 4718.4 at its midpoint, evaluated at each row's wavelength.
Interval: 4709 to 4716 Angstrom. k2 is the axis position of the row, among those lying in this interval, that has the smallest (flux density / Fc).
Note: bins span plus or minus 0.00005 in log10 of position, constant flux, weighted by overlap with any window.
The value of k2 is 4709.20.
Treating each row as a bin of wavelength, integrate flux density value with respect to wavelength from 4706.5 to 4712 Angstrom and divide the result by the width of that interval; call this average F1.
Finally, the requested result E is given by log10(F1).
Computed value 1.191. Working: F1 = 15.5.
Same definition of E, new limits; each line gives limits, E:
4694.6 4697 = 1.174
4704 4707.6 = 1.183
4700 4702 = 1.140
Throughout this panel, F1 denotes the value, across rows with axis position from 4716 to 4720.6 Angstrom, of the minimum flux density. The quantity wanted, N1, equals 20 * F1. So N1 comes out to 296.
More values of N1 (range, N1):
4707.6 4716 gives 290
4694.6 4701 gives 282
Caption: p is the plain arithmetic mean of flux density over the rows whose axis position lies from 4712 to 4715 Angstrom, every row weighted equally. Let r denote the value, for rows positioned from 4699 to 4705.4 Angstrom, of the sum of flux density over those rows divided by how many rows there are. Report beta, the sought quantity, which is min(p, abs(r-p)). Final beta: 1.68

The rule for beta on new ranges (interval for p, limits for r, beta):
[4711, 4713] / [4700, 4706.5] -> 2.07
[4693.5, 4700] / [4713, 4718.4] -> 0.45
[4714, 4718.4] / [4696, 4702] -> 0.99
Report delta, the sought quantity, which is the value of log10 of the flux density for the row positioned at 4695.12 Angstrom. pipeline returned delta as 1.18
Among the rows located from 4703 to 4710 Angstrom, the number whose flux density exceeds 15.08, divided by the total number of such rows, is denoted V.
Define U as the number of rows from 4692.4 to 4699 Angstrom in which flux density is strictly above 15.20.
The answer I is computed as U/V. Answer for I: 6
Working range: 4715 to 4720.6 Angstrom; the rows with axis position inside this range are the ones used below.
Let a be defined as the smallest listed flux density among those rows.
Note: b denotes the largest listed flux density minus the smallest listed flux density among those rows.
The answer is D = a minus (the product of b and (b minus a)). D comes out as 25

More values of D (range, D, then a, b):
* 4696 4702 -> 31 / 13.4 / 1.5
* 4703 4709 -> 44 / 13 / 3.1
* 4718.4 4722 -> 35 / 13.6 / 1.8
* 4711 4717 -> 32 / 15.2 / 1.2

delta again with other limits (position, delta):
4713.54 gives 1.18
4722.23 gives 1.15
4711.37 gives 1.21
